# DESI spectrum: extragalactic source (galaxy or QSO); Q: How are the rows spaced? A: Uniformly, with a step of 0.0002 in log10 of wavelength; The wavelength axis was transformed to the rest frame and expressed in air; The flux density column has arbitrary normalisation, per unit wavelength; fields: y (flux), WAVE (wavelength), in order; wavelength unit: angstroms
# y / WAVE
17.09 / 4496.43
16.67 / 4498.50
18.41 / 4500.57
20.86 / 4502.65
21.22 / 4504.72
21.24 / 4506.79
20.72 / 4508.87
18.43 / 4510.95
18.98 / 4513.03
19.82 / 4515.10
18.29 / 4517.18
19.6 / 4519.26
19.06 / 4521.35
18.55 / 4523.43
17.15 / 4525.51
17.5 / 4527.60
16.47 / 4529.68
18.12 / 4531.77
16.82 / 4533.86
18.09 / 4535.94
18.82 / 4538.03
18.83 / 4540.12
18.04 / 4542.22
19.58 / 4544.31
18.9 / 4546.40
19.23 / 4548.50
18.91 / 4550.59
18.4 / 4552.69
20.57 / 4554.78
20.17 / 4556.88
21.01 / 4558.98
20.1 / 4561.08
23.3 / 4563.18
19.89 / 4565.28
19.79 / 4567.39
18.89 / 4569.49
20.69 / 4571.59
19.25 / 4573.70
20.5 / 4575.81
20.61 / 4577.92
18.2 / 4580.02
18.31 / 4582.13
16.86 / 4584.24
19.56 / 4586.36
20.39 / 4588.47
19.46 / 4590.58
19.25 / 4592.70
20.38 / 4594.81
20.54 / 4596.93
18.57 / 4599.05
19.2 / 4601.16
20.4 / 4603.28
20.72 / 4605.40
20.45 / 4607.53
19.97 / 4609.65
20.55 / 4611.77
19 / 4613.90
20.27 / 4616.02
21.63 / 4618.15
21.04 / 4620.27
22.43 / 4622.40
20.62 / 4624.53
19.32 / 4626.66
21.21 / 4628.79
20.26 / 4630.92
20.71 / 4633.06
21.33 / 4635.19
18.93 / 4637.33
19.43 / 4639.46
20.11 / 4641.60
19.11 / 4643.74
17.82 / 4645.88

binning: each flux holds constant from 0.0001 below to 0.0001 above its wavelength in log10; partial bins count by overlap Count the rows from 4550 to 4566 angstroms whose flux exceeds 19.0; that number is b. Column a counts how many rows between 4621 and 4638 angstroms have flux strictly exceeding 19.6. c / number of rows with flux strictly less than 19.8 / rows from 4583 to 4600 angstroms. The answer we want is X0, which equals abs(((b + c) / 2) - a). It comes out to 0.5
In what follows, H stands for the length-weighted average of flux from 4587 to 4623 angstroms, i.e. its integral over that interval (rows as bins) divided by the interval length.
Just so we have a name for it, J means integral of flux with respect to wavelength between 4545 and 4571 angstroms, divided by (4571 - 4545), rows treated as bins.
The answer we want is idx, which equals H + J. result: 40.2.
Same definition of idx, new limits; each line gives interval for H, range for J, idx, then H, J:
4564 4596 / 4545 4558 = 38.9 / 19.5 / 19.4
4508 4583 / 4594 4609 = 39.2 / 19.2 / 20.0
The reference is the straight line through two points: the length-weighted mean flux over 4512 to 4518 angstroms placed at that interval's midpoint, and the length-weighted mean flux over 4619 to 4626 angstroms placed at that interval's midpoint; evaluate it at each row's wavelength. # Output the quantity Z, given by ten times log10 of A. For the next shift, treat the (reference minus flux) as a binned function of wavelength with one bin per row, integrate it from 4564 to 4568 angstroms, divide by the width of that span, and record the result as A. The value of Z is -11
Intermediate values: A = 0.1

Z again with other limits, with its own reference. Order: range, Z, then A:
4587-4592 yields -1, 0.8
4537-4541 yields -1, 0.7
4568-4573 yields -3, 0.5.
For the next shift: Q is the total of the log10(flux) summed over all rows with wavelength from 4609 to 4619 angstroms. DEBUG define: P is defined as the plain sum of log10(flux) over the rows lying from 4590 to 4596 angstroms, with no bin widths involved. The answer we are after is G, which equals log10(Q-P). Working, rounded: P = 3.88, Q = 6.5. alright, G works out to 0.42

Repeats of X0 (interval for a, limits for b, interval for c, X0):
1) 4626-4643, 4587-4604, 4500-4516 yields 0.0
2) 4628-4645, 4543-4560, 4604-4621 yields 2.0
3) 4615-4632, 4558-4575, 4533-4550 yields 0.5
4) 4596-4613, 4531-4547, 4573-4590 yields 3.0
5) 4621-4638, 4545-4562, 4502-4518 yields 2.0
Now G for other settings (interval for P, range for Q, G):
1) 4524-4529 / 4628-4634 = 0.17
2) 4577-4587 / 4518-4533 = 0.39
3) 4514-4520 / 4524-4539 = 0.69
